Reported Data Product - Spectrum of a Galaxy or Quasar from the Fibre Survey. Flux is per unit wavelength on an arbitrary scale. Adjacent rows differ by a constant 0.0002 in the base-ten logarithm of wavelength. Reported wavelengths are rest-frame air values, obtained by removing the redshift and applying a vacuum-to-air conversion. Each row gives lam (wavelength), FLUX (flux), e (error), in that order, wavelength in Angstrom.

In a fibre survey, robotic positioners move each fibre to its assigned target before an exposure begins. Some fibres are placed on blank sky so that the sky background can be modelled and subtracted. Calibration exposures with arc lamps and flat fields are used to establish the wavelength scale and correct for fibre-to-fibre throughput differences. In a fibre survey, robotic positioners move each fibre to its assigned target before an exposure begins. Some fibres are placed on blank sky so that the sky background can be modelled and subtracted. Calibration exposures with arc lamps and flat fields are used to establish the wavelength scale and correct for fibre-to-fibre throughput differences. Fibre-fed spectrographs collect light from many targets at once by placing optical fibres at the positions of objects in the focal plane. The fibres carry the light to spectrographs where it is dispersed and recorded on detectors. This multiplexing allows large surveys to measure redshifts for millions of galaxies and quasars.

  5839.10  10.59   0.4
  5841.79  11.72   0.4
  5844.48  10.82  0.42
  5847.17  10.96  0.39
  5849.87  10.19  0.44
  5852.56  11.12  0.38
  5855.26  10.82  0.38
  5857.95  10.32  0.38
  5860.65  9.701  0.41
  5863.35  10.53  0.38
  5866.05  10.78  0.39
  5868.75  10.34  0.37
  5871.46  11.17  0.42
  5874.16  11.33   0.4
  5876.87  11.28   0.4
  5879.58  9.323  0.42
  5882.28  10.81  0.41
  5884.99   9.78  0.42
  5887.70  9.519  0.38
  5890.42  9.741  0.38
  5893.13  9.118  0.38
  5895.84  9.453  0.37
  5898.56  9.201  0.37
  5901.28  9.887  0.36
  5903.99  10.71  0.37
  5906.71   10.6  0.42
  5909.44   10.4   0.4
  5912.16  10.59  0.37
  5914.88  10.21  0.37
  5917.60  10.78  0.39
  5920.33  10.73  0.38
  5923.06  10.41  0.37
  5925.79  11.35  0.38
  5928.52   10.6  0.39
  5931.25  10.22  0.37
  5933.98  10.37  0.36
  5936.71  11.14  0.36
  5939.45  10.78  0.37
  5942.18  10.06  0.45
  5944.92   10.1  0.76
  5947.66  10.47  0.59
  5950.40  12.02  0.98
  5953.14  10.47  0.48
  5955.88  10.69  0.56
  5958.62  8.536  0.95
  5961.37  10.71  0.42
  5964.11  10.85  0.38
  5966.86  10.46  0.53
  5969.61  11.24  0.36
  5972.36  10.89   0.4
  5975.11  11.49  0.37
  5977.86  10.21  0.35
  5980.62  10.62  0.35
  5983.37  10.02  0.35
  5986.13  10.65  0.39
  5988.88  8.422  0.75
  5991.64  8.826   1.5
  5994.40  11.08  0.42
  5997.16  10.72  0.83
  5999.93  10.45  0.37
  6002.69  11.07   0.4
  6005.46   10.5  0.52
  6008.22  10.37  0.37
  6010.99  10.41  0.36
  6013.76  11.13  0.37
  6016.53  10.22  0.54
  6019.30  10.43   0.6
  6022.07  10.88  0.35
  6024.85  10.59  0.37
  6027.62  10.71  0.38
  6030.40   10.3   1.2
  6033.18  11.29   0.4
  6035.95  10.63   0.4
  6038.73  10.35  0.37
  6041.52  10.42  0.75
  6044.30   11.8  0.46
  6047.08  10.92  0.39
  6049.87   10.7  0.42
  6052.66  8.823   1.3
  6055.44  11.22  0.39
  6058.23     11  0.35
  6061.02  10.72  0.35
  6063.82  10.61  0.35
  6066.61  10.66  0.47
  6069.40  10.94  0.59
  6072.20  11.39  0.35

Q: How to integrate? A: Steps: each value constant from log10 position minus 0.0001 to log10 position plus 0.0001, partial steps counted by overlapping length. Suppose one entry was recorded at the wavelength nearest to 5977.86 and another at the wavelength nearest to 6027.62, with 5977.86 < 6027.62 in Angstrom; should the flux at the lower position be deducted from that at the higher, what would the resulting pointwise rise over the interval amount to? 0.5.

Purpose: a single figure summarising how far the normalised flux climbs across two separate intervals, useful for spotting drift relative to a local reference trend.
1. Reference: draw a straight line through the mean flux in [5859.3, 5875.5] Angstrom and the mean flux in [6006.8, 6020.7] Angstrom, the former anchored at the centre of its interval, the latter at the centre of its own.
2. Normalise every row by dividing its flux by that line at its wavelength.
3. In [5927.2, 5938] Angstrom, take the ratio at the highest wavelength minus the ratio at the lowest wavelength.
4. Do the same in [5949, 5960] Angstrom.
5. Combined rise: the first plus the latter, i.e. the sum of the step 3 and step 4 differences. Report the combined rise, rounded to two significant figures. -0.28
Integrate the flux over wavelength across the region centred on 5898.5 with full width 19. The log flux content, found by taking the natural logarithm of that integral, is 5.23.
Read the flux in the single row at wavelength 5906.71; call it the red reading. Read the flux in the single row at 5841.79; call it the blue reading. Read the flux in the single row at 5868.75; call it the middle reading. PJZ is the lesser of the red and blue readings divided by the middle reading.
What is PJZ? 1.03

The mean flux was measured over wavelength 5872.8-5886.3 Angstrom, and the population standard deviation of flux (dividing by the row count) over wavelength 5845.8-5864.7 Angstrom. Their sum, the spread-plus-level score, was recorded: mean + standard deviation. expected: 11.0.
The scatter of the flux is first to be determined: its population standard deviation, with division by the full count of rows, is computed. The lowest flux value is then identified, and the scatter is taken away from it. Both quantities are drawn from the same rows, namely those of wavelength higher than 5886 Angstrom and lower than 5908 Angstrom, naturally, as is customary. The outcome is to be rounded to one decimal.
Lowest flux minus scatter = 8.6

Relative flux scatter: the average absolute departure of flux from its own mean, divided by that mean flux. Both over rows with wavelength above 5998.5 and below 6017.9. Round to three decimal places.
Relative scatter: 0.027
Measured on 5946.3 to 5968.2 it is 0.051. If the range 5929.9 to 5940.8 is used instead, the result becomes 0.031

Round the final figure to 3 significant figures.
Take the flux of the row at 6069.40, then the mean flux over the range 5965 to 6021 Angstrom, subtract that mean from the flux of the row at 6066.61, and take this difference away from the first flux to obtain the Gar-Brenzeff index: 10.7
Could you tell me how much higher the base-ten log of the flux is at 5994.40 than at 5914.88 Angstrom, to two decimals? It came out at 0.04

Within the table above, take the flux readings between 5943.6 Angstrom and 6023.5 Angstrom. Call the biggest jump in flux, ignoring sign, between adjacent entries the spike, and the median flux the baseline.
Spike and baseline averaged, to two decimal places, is 6.38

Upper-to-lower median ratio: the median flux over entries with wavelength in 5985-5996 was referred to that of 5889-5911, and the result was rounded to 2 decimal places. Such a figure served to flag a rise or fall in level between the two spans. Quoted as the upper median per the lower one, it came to 0.99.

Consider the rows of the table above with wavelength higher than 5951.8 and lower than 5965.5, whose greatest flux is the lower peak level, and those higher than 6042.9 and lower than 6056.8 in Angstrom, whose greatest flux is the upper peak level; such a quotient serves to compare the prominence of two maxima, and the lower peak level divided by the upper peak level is 0.92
